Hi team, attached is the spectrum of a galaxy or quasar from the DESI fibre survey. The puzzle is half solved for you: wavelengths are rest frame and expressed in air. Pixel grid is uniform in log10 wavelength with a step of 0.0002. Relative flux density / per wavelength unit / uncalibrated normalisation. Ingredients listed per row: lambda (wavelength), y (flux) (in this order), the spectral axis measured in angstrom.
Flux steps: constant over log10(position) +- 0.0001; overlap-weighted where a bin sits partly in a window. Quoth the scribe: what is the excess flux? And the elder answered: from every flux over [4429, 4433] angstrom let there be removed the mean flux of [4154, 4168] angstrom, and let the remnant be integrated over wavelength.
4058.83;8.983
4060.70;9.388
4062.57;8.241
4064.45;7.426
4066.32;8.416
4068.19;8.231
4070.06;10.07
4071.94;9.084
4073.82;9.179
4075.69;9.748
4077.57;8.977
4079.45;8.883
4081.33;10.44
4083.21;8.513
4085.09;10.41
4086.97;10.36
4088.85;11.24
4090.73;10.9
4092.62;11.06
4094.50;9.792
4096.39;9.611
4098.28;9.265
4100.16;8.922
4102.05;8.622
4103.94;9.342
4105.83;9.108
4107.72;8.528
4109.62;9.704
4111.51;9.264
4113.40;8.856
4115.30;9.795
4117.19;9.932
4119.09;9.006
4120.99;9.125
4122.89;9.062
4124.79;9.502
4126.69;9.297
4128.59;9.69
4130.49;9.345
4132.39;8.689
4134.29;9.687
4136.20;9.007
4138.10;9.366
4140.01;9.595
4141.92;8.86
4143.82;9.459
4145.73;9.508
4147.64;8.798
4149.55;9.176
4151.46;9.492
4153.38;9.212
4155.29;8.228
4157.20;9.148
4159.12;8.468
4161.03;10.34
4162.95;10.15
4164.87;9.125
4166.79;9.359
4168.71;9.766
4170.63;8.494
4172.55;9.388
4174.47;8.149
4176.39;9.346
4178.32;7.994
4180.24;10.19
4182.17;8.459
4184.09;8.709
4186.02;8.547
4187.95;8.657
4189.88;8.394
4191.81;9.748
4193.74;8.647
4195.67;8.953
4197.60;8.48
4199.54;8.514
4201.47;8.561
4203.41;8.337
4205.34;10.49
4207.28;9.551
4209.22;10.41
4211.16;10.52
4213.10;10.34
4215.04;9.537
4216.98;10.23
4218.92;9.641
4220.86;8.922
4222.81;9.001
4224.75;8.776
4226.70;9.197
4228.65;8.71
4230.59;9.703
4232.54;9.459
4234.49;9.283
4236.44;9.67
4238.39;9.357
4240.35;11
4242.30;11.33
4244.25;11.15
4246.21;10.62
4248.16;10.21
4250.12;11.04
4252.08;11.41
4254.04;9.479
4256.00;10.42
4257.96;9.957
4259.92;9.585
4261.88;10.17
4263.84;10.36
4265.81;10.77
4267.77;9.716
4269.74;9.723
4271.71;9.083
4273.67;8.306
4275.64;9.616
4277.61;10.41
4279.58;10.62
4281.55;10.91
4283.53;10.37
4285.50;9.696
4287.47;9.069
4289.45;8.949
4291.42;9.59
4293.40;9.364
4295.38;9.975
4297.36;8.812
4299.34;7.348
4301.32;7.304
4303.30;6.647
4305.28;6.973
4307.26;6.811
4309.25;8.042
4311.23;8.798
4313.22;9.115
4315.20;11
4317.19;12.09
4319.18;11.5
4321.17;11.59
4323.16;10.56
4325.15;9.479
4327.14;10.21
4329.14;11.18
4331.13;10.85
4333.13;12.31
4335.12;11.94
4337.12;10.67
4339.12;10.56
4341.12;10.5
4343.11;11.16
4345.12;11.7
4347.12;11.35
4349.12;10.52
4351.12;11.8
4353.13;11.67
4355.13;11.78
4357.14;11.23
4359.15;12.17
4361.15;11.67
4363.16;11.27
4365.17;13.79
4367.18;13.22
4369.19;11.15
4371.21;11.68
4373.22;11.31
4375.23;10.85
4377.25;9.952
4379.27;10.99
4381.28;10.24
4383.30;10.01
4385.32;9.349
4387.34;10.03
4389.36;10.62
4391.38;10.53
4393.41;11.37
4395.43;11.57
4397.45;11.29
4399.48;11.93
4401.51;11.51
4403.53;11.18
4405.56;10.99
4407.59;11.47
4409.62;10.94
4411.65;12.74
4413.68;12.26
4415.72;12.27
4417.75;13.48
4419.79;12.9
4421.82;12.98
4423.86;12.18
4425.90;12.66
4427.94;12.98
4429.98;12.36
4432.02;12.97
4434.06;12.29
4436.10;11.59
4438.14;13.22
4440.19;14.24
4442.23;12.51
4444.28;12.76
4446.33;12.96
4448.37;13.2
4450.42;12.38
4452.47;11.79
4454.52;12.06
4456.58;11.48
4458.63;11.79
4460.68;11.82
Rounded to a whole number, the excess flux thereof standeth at 14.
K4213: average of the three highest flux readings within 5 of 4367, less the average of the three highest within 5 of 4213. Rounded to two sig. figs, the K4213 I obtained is 2.5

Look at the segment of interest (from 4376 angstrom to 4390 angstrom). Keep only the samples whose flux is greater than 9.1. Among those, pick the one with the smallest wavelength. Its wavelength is 4377.25 angstrom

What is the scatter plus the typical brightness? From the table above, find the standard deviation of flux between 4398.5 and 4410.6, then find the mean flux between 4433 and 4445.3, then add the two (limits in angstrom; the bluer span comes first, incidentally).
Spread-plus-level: 13.1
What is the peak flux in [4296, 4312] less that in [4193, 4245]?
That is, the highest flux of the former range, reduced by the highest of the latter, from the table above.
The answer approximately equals -2.5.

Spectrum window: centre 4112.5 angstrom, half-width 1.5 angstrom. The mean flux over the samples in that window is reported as 9.1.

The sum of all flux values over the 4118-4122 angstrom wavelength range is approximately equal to 18.1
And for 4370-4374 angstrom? 23.0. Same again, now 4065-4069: 16.6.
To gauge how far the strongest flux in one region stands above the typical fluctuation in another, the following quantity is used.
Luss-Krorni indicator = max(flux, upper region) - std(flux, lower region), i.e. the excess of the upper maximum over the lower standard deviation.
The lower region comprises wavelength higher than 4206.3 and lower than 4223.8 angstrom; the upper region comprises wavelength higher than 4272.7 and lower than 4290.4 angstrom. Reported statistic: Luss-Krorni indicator 10.3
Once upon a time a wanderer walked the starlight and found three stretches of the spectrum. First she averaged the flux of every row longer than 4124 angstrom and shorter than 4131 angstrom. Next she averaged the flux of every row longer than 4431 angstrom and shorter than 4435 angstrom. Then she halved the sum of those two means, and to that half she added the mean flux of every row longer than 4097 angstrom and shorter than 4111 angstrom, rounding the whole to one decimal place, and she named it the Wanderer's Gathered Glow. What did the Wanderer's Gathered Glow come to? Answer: 20.1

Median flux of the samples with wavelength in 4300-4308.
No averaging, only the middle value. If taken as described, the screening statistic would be 6.9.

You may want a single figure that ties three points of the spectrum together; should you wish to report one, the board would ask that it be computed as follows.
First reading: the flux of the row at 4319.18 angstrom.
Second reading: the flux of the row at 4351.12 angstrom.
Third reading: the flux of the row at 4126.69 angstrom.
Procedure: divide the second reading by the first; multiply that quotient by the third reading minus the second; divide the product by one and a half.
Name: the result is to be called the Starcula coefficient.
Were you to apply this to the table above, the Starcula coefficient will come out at -1.7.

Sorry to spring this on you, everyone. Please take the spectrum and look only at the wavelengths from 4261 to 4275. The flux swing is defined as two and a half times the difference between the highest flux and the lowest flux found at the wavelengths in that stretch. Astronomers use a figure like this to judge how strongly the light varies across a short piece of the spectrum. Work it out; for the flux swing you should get 6.2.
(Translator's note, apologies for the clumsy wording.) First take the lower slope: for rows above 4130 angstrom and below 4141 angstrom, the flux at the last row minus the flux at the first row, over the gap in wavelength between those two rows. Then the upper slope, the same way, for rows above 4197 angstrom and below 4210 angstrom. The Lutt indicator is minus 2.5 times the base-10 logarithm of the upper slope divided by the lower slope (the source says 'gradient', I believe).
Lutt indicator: -2.0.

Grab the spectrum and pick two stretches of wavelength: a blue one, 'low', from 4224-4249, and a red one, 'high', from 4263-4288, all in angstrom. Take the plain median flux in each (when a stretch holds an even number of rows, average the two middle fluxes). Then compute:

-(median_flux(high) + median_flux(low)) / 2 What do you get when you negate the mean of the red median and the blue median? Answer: -9.7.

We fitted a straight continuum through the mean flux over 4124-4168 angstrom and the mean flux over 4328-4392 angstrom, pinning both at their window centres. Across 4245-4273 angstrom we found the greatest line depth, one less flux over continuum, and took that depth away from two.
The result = 1.87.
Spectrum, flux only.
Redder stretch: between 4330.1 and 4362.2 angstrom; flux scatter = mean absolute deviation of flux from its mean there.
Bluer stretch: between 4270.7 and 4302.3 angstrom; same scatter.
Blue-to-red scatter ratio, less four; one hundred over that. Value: -41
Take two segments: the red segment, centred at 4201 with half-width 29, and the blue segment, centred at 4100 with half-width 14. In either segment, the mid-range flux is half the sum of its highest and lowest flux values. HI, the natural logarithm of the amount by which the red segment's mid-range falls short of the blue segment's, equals -0.5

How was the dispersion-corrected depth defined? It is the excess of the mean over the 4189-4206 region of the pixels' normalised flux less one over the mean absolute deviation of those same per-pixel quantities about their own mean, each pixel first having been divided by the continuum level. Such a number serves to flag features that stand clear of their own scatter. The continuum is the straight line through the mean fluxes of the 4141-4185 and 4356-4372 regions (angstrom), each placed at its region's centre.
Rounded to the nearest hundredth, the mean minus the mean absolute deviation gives -0.13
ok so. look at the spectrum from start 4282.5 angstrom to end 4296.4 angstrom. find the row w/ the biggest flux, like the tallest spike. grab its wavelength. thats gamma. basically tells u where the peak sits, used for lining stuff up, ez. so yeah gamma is 4283.53 angstrom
